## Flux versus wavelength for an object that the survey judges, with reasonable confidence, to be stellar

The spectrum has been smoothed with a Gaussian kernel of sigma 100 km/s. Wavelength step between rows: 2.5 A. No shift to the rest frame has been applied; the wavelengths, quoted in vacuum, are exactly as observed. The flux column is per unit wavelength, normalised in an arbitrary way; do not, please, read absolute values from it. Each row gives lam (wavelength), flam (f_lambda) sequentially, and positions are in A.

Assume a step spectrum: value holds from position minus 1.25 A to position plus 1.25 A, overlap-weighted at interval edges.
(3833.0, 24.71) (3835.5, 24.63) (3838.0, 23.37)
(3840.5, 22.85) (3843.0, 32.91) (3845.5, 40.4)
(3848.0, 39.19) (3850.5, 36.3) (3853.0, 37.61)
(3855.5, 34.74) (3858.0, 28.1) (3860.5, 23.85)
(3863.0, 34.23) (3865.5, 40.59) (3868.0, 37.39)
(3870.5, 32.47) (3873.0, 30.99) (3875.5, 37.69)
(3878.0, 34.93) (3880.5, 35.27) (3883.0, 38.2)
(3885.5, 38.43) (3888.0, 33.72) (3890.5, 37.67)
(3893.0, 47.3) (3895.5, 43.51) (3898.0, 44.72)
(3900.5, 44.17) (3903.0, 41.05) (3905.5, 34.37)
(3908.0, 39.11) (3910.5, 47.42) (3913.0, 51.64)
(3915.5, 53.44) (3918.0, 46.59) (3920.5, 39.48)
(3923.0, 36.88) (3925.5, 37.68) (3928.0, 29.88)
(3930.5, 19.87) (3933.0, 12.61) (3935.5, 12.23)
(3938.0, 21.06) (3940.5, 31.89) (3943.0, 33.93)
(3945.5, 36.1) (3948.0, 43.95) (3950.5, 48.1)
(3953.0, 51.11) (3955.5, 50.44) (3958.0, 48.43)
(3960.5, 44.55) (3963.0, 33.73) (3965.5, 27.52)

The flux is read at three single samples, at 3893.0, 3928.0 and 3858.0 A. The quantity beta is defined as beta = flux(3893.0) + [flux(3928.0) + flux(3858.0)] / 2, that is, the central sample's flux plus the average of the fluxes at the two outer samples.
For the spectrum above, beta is 76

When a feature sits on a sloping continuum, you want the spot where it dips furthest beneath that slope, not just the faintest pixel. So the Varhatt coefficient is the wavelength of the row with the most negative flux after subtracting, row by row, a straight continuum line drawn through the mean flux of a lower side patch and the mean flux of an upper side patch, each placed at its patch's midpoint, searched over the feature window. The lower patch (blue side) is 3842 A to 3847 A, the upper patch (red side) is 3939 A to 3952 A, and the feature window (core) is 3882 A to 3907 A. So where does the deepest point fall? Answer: 3888.0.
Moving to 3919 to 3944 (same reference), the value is 3935.5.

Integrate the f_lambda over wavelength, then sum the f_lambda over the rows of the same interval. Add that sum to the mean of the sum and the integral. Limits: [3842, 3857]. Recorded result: 608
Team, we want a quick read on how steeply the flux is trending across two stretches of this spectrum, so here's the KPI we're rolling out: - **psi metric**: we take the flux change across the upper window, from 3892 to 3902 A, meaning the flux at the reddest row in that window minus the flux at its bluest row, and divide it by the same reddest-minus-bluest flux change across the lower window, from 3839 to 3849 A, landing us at -0.2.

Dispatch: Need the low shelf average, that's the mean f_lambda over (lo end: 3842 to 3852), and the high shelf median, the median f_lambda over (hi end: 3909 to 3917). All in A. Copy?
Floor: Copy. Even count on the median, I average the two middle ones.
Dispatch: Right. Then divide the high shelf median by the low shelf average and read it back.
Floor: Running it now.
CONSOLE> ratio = 1.4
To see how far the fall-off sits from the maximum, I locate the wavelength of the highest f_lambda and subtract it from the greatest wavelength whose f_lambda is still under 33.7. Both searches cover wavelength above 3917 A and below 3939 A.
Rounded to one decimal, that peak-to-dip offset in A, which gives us 20.0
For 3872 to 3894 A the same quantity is -20.0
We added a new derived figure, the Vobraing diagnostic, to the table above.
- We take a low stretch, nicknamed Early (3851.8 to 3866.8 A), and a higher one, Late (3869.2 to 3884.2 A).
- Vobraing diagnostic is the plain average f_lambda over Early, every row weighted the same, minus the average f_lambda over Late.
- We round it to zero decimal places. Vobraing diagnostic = -2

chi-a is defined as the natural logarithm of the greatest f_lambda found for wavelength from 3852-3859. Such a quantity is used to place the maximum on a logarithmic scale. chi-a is 3.63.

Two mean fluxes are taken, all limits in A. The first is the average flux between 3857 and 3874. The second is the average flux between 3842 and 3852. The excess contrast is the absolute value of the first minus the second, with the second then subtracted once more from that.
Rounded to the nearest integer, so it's -33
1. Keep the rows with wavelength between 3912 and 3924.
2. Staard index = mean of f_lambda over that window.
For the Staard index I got 46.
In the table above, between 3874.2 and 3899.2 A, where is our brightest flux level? 3893.0 A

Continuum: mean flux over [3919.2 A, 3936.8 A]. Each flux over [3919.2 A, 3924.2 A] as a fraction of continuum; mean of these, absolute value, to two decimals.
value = 1.42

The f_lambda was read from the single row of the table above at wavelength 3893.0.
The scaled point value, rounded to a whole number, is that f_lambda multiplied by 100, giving 4730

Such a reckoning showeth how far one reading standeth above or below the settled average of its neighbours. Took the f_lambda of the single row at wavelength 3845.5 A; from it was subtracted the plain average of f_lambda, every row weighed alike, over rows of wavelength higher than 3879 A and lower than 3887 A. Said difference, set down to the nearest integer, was 3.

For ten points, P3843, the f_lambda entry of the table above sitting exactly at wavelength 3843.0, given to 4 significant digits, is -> 32.91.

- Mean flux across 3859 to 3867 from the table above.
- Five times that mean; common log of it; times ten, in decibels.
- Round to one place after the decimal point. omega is 22.2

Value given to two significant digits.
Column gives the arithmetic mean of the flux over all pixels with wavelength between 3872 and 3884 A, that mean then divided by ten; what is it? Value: 3.5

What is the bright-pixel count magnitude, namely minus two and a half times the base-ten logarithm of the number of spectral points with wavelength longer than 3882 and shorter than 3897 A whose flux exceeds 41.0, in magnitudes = -0.75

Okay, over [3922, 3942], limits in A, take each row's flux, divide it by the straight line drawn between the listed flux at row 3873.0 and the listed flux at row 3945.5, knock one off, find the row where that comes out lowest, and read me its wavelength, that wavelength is 3935.5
